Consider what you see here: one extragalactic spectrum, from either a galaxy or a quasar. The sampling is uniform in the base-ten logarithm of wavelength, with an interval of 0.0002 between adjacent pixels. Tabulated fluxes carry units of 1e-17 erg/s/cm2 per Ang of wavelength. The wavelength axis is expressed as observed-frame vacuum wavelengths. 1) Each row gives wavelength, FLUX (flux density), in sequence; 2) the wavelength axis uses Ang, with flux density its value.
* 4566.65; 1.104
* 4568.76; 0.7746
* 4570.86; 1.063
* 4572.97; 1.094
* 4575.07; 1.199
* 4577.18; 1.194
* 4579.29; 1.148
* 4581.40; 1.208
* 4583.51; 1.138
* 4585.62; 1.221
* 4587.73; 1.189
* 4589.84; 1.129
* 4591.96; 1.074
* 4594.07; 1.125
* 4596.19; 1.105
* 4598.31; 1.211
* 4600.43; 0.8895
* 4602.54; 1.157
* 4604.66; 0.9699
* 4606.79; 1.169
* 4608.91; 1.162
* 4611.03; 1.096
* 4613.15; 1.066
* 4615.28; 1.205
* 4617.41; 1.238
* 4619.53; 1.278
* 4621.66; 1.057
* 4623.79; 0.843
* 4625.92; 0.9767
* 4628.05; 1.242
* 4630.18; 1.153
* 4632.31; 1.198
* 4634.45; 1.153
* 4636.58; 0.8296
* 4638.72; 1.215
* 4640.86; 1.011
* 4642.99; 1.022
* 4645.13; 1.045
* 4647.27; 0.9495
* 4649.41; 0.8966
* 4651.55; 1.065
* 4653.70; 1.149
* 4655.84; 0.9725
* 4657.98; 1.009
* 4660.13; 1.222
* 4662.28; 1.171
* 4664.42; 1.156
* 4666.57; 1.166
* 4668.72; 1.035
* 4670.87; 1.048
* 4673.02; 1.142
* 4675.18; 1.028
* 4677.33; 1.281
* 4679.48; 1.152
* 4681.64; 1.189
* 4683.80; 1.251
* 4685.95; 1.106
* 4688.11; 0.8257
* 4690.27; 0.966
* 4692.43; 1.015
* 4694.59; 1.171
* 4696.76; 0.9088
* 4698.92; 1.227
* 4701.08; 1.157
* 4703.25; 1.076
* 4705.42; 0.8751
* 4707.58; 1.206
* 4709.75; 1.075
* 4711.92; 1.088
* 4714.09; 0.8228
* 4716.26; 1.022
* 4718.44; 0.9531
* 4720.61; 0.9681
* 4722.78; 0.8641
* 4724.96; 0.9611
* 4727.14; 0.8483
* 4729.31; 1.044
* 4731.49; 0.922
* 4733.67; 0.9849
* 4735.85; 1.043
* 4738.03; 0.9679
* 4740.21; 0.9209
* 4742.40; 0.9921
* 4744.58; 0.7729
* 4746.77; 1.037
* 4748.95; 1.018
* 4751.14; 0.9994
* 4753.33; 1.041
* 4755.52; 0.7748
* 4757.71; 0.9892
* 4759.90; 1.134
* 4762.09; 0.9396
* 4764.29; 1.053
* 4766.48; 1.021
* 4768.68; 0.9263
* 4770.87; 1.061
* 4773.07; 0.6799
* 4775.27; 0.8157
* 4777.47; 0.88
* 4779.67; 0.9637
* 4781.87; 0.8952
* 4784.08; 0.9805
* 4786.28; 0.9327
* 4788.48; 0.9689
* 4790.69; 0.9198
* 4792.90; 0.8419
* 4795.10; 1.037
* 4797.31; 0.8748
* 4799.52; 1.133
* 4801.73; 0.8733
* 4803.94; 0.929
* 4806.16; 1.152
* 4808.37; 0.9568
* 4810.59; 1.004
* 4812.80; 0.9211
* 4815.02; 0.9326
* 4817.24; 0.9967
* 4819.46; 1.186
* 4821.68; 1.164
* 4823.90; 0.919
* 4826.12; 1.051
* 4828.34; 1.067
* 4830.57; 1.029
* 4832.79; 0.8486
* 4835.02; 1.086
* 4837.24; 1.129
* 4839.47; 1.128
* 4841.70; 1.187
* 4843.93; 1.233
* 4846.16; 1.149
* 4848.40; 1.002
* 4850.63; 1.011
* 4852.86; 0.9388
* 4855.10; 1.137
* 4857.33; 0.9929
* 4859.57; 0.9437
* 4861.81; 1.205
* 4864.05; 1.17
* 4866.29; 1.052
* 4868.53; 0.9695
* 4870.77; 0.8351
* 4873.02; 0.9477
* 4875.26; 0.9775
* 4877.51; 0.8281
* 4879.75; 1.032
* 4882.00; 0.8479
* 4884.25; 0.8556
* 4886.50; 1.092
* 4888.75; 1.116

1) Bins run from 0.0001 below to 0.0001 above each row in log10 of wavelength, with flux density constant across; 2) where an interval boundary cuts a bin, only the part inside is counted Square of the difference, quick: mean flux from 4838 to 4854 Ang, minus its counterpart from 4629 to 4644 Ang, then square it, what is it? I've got 0.0001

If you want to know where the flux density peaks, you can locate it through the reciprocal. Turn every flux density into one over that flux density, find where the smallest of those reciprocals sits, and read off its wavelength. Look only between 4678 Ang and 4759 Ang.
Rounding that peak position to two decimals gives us 4683.80 Ang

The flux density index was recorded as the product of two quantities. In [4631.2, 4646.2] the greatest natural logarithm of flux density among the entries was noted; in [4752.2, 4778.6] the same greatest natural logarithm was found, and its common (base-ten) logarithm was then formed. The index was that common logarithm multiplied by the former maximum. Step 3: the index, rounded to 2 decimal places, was -0.18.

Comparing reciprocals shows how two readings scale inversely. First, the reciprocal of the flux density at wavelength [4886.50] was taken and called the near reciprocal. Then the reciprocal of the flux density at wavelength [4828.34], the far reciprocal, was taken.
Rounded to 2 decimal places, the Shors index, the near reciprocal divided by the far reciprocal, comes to 0.98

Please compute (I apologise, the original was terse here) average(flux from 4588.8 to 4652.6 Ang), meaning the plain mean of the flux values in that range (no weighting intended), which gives 1.08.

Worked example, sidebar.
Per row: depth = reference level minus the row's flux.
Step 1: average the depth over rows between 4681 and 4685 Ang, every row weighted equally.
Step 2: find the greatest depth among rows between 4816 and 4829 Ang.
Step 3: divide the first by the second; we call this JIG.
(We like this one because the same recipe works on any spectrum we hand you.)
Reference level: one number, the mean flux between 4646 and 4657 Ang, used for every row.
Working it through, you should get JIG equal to -2.4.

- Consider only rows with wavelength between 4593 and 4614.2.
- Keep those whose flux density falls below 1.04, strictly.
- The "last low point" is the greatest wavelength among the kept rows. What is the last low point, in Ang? 4604.66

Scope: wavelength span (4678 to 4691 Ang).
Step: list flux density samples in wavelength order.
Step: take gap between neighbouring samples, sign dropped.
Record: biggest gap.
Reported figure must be 0.28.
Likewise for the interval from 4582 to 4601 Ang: 0.32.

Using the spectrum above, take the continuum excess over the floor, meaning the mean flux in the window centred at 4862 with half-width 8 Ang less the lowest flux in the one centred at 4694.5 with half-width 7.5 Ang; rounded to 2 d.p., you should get 0.24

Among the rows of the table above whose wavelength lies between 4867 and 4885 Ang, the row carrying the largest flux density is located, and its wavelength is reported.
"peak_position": 4879.75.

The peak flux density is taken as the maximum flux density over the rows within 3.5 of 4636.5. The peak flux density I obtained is 1.215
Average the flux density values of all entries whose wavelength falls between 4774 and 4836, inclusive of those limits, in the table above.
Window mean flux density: 0.98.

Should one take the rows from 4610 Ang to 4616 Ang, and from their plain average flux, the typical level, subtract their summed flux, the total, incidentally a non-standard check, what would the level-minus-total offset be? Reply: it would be -2.2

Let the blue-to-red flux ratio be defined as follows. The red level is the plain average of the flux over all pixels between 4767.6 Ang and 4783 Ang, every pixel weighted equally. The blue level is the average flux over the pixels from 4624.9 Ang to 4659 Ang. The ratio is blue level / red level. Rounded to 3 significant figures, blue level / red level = 1.19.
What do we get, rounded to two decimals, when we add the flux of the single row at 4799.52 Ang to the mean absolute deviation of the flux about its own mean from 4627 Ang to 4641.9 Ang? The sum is 1.24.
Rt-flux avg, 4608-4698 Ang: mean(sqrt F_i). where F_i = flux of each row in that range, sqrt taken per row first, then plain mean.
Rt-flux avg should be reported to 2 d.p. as 1.04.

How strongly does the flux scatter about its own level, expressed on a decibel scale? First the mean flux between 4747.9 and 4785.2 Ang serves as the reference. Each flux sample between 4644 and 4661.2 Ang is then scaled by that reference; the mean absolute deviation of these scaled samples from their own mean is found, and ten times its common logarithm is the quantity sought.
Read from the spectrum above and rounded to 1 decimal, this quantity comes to -10.7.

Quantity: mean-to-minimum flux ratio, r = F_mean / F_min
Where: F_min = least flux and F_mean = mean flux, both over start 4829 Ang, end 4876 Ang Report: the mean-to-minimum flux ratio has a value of 1.25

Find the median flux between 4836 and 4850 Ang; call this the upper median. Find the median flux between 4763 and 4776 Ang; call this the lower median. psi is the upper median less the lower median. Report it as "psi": 0.17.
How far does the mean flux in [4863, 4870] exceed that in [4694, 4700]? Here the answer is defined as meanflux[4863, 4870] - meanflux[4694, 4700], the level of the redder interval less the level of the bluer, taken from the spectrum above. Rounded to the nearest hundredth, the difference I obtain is -0.04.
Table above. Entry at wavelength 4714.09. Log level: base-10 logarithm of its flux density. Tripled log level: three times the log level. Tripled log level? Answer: -0.25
